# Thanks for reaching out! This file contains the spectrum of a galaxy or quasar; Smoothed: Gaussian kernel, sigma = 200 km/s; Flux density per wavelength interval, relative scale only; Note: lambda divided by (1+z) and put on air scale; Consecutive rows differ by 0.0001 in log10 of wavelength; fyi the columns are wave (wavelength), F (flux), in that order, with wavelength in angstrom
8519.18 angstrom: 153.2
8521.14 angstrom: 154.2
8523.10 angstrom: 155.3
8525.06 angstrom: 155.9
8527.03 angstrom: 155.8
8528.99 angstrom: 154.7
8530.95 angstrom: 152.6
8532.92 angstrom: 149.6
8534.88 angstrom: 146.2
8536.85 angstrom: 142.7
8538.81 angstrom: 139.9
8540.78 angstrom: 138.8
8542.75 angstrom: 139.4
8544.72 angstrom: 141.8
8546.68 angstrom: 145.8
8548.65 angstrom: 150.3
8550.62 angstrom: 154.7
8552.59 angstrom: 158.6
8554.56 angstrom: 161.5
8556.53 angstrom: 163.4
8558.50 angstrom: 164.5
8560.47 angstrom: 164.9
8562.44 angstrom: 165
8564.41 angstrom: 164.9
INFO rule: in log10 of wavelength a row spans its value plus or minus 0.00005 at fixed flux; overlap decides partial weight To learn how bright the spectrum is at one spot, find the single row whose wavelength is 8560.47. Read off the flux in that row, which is 164.9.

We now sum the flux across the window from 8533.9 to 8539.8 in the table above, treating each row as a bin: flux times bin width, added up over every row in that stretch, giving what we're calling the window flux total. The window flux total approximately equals 843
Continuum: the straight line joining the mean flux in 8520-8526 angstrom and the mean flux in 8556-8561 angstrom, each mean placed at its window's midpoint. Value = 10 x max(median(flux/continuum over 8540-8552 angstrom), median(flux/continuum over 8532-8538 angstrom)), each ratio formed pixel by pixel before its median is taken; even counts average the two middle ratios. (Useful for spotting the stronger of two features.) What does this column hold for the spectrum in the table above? 9.24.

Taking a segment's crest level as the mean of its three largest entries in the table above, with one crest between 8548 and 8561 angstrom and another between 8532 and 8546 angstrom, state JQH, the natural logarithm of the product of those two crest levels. 10.09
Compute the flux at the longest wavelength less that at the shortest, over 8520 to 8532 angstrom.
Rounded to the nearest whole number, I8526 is -2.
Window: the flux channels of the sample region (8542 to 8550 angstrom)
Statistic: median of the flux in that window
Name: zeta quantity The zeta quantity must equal 144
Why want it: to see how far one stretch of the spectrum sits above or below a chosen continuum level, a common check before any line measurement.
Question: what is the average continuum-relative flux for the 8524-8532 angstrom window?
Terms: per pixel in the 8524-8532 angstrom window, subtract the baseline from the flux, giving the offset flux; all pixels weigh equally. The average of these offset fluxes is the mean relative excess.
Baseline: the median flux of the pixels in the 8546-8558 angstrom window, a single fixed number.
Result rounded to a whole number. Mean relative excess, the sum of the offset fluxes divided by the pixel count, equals -2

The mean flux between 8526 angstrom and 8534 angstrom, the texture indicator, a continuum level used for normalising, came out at 153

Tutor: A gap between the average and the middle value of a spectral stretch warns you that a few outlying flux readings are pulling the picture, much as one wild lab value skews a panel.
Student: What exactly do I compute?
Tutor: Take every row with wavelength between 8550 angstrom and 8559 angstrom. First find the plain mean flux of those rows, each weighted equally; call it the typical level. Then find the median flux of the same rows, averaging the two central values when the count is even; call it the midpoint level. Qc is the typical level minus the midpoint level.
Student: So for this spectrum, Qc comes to -1.0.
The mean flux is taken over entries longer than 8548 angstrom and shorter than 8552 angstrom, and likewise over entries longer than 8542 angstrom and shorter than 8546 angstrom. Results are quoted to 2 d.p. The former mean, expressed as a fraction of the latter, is 1.08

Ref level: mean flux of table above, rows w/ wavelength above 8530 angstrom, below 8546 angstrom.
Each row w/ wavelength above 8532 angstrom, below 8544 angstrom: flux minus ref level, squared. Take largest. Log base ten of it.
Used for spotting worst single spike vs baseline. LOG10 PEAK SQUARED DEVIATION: 1.5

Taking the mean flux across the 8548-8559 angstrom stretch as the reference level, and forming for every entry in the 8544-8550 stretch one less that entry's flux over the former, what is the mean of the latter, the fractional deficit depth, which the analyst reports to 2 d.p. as 0.08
